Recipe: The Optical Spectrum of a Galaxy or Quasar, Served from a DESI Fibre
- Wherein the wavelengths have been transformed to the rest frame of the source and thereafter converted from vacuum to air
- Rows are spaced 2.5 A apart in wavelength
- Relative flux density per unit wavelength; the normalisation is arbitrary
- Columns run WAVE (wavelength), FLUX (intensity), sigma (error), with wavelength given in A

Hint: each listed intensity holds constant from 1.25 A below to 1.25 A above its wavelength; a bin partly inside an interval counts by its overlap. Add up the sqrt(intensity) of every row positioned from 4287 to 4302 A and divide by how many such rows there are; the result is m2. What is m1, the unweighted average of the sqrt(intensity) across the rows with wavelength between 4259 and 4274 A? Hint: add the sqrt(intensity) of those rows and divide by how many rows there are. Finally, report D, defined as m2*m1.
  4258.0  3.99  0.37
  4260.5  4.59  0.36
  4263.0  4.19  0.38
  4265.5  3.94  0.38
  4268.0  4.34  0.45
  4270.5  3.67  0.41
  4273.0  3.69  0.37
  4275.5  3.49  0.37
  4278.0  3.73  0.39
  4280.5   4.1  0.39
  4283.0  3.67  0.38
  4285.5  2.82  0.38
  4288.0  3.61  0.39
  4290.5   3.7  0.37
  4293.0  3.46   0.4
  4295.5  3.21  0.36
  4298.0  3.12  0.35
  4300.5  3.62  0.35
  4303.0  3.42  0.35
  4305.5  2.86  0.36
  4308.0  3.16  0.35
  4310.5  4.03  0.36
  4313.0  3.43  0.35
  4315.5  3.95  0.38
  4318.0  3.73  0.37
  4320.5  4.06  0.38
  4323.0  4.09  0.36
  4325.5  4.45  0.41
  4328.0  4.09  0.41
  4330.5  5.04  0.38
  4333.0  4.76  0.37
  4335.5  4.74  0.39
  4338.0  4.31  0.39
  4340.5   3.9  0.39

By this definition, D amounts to 3.74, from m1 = 2.02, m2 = 1.86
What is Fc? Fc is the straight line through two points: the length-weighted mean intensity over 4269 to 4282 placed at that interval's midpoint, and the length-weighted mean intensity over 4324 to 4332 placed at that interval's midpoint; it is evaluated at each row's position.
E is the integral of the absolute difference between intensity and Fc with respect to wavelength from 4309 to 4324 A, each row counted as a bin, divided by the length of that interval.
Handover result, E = 0.5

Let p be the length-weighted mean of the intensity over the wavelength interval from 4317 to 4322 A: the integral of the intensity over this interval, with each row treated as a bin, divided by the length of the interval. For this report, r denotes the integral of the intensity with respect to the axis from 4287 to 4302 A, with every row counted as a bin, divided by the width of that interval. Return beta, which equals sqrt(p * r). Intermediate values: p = 3.9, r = 3.5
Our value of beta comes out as 3.67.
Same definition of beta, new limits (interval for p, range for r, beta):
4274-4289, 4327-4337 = 4.08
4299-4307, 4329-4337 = 3.98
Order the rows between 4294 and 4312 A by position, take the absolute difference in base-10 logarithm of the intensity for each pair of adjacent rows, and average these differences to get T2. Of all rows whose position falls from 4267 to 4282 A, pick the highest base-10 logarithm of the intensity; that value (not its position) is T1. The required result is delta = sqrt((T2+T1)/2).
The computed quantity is 0.588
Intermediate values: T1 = 0.64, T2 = 0.0547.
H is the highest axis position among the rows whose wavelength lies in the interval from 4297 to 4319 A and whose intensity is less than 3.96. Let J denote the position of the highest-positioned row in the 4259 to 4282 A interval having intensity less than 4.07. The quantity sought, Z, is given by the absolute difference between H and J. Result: 40.0 A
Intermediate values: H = 4318.0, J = 4278.0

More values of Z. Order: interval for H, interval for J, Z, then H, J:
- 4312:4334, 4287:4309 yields 10.0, 4318.0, 4308.0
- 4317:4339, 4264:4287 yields 32.5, 4318.0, 4285.5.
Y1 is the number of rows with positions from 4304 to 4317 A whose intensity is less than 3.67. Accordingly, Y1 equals 3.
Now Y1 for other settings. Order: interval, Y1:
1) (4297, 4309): 5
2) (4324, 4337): 0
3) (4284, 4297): 4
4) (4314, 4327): 0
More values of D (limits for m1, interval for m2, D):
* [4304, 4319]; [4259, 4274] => 3.78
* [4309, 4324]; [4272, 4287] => 3.72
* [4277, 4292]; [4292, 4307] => 3.43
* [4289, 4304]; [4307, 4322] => 3.57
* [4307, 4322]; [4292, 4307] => 3.49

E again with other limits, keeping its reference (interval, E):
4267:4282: 0.2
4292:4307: 0.8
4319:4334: 0.3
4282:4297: 0.6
